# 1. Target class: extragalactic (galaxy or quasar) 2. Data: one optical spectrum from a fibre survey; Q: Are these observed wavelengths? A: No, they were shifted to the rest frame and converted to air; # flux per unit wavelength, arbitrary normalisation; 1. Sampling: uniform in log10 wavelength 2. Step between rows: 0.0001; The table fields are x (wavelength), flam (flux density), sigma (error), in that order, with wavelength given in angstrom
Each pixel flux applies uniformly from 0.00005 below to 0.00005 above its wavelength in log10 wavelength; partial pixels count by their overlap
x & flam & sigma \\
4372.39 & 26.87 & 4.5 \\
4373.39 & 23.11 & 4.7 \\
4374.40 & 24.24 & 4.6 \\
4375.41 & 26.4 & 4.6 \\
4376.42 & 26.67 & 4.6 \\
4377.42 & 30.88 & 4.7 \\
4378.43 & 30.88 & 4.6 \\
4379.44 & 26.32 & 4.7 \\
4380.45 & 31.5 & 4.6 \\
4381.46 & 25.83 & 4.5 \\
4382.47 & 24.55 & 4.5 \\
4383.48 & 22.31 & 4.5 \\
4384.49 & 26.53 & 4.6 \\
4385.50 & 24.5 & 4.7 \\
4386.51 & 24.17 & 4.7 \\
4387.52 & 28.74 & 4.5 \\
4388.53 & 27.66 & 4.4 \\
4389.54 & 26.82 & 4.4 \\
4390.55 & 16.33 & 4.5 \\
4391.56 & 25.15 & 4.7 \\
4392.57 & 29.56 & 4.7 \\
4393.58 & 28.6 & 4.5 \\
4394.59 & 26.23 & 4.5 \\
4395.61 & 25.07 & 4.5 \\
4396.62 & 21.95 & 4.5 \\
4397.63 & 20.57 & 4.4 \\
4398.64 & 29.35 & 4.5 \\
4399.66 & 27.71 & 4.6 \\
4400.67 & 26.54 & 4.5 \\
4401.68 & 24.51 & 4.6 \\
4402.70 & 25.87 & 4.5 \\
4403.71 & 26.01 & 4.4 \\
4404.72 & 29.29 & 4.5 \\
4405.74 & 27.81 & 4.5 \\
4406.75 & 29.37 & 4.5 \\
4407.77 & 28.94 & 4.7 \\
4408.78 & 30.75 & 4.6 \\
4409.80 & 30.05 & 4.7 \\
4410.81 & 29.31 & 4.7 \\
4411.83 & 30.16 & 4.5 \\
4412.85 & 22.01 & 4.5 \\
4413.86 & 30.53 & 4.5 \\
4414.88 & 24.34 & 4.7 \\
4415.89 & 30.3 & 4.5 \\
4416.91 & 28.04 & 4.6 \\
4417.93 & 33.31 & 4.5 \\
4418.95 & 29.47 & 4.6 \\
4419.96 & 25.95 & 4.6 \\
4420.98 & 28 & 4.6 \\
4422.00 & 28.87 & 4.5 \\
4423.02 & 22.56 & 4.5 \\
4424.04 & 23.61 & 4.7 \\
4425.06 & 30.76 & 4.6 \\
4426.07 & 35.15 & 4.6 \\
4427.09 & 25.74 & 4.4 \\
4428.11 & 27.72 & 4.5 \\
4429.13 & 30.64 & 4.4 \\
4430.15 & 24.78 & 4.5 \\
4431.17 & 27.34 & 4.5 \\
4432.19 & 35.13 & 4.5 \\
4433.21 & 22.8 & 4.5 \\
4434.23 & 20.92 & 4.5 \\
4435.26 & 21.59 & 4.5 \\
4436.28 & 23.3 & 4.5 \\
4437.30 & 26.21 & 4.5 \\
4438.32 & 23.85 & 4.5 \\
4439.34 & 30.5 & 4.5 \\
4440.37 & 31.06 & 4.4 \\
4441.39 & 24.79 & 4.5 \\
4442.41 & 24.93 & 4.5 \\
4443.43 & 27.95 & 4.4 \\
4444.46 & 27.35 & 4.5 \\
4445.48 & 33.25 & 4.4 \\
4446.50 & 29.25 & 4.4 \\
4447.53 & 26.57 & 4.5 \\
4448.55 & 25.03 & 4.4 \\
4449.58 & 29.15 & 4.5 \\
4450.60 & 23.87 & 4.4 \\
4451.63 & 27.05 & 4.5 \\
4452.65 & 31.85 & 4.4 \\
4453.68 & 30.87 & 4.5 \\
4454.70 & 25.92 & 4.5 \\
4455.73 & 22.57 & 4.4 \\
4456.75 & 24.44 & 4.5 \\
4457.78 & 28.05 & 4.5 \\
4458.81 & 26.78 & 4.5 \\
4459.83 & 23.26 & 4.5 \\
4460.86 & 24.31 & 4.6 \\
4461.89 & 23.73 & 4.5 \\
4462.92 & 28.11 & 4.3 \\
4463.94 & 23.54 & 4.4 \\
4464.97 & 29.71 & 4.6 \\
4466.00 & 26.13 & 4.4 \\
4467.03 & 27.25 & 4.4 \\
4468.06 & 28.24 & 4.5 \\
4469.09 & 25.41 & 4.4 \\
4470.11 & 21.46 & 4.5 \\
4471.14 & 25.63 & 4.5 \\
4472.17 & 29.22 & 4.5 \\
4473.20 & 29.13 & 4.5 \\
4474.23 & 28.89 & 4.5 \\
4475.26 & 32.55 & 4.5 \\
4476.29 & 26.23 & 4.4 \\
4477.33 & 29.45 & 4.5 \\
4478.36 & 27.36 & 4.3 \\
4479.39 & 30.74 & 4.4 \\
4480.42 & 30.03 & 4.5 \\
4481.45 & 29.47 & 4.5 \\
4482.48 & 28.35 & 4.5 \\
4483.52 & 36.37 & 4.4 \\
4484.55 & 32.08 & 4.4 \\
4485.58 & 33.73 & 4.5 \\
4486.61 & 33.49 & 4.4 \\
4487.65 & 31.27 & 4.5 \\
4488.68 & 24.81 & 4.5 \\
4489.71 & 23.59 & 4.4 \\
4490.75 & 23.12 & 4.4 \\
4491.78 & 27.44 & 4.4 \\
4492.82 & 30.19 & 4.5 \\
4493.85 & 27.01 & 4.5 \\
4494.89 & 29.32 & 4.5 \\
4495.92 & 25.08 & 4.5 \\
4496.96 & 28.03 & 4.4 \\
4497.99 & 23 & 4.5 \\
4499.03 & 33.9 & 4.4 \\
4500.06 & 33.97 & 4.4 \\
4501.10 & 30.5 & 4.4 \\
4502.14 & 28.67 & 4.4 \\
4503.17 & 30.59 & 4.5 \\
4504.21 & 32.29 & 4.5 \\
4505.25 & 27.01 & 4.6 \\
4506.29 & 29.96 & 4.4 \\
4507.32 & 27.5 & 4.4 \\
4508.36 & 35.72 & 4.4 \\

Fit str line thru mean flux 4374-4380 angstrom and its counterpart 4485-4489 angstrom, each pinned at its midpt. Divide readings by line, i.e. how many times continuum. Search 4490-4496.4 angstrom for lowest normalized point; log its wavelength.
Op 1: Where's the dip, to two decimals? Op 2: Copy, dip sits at 4490.75 angstrom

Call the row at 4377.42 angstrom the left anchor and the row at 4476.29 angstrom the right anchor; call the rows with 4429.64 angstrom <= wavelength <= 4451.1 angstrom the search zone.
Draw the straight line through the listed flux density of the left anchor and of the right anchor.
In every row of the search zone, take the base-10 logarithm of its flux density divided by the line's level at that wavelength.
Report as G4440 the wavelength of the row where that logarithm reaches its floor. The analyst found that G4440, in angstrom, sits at 4434.23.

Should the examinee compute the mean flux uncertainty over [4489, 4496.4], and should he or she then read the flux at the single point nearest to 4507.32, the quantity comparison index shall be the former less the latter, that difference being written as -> -23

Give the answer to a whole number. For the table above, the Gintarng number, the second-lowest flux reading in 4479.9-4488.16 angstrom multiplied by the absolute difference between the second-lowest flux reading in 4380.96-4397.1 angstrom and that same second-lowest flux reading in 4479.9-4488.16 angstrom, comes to 222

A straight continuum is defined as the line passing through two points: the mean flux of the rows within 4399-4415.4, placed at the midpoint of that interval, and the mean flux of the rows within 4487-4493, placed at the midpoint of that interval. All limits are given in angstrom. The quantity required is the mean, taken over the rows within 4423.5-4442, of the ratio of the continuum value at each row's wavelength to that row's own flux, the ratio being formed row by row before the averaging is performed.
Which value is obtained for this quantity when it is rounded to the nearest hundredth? 1.04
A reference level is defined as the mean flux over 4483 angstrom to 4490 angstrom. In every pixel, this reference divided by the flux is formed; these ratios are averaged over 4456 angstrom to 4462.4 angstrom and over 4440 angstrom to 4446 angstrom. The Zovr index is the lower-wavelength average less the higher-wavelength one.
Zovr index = -0.13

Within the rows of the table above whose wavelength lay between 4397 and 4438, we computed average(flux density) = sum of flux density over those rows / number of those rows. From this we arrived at 27.4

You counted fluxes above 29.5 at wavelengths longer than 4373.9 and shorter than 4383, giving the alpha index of 3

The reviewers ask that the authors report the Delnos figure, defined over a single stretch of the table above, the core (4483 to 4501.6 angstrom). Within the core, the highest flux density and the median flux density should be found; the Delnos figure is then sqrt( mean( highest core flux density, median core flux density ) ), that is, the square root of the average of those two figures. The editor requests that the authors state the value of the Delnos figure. 5.75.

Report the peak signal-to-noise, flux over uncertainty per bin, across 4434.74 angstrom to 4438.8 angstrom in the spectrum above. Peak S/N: 5.8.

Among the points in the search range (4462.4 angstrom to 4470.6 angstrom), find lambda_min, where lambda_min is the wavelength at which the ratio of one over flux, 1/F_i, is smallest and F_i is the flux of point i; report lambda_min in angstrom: 4464.97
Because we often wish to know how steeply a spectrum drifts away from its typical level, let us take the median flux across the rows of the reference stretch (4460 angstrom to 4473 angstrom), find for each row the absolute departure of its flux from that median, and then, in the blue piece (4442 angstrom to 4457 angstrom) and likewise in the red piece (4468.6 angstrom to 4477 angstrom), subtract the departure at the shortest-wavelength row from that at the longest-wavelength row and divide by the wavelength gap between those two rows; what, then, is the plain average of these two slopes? 0.0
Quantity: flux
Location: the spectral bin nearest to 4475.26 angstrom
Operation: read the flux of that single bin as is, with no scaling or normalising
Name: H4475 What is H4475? 32.55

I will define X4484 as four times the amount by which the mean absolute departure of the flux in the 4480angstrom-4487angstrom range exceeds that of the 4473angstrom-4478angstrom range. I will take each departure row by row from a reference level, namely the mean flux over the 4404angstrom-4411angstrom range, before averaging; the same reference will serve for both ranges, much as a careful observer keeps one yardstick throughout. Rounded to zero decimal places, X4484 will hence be 6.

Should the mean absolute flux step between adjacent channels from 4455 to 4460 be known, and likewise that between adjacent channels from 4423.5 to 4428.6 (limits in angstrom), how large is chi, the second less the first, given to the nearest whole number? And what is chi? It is 3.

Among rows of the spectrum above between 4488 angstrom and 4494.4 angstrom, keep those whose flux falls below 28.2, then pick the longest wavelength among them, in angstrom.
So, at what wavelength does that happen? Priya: 4493.85 angstrom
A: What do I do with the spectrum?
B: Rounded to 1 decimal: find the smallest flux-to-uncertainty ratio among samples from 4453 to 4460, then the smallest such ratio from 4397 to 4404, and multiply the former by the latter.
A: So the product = 24.0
